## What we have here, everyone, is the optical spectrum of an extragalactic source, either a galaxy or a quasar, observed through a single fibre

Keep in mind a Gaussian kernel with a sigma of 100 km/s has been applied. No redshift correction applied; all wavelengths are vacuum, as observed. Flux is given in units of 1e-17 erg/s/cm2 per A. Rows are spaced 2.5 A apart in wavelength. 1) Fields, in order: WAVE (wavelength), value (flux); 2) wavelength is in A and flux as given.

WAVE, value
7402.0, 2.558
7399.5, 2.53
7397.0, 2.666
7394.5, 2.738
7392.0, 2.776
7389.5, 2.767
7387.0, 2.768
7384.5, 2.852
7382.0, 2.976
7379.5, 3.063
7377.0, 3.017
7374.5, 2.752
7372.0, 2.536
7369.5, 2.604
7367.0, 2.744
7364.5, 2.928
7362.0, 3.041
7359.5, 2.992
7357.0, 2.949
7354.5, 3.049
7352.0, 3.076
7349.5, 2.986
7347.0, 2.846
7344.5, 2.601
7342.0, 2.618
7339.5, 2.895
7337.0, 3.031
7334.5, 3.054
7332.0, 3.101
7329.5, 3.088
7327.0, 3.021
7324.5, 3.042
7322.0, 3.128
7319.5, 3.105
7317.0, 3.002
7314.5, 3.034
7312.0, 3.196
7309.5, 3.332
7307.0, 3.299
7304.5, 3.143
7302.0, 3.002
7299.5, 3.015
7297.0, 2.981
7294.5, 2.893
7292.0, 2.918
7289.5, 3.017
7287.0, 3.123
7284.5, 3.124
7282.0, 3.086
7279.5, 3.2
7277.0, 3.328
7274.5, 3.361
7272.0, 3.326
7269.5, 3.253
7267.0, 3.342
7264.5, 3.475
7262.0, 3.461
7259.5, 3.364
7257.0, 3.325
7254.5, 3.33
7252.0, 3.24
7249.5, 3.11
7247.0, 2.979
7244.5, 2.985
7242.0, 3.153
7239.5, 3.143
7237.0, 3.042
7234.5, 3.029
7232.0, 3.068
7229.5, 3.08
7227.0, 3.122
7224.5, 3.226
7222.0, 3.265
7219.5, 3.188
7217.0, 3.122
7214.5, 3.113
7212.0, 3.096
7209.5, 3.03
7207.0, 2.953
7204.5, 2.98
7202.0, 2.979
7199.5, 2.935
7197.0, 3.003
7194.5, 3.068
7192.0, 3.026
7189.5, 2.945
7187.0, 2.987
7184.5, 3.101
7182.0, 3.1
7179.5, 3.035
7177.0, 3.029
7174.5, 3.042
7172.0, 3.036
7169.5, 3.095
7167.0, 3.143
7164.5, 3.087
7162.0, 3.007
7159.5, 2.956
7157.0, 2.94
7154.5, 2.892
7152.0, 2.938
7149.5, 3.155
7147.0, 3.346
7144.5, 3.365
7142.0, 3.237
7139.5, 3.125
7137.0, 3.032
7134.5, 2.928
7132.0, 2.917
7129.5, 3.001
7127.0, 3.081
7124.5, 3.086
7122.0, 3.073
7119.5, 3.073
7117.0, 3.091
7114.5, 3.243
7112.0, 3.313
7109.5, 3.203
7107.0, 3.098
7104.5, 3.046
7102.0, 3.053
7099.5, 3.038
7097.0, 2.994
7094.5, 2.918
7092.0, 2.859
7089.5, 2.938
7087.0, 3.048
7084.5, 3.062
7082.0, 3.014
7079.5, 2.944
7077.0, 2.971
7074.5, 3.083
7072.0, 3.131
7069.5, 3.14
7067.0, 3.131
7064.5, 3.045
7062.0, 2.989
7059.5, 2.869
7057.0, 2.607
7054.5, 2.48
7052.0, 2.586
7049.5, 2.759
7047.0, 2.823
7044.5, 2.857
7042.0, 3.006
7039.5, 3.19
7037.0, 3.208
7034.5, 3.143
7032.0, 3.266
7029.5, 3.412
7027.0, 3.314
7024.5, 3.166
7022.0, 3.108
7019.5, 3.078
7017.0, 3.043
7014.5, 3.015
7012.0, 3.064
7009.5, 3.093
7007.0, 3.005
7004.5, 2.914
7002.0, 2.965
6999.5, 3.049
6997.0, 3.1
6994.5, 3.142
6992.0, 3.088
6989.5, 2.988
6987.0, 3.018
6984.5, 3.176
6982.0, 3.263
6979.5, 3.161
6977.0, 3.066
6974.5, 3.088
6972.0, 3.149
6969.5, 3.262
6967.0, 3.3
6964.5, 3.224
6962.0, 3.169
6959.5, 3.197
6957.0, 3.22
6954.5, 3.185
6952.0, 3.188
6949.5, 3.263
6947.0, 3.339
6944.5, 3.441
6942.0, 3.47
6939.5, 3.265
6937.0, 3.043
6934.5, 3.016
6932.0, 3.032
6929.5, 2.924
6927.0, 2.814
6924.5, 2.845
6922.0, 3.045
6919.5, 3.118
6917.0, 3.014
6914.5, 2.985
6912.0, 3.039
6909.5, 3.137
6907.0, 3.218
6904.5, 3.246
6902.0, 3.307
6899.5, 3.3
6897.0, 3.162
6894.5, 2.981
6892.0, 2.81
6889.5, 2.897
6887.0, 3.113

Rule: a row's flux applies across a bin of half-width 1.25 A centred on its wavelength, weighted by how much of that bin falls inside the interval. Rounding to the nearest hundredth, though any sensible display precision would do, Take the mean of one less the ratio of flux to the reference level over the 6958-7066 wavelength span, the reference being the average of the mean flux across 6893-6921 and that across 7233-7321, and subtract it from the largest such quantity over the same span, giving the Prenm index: 0.18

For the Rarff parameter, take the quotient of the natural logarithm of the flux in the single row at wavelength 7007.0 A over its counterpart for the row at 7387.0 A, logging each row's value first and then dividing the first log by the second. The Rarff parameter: 1.08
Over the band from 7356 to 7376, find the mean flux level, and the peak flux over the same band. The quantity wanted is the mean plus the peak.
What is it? 5.9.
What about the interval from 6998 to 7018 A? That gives 6.1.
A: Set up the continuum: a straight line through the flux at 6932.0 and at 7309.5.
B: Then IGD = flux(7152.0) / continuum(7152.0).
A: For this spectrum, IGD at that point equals 0.92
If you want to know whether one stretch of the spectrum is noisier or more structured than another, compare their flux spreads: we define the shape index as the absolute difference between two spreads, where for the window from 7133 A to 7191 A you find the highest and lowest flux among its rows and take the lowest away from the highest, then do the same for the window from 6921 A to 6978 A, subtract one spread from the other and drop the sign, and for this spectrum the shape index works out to 0.18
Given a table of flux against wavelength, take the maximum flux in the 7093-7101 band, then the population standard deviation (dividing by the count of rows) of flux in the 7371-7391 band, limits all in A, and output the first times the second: 0.49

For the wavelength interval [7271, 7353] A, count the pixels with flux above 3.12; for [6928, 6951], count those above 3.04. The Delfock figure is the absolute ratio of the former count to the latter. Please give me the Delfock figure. 1.8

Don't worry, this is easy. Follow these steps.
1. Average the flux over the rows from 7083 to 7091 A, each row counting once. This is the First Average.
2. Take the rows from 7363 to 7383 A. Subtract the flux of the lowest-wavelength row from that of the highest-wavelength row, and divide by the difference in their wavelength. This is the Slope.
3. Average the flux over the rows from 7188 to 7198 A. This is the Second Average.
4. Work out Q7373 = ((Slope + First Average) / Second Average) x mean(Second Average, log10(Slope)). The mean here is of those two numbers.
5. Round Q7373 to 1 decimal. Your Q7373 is 0.2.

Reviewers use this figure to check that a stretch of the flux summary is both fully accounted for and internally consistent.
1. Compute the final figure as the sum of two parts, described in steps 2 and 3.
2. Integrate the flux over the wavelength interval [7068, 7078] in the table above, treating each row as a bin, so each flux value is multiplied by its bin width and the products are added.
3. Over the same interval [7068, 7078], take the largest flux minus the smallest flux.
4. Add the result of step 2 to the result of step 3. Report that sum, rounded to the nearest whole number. 31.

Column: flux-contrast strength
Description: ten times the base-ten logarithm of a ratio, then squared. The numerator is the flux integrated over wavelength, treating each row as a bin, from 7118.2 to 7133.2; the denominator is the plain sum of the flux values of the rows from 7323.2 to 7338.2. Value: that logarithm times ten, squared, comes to 15.6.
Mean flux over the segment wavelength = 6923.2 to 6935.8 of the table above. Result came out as 2.93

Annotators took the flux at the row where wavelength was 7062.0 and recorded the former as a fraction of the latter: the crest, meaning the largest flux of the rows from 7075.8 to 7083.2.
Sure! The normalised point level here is 0.99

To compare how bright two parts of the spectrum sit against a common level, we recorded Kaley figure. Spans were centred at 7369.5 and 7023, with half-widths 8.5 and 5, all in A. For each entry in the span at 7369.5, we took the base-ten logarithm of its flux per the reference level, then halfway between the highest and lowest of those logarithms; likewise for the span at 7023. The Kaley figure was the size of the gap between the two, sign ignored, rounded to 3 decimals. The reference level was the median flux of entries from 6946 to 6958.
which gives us 0.061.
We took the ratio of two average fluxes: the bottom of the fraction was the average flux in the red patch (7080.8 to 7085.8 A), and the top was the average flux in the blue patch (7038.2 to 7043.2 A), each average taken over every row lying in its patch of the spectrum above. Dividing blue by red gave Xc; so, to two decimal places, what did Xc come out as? 1.02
